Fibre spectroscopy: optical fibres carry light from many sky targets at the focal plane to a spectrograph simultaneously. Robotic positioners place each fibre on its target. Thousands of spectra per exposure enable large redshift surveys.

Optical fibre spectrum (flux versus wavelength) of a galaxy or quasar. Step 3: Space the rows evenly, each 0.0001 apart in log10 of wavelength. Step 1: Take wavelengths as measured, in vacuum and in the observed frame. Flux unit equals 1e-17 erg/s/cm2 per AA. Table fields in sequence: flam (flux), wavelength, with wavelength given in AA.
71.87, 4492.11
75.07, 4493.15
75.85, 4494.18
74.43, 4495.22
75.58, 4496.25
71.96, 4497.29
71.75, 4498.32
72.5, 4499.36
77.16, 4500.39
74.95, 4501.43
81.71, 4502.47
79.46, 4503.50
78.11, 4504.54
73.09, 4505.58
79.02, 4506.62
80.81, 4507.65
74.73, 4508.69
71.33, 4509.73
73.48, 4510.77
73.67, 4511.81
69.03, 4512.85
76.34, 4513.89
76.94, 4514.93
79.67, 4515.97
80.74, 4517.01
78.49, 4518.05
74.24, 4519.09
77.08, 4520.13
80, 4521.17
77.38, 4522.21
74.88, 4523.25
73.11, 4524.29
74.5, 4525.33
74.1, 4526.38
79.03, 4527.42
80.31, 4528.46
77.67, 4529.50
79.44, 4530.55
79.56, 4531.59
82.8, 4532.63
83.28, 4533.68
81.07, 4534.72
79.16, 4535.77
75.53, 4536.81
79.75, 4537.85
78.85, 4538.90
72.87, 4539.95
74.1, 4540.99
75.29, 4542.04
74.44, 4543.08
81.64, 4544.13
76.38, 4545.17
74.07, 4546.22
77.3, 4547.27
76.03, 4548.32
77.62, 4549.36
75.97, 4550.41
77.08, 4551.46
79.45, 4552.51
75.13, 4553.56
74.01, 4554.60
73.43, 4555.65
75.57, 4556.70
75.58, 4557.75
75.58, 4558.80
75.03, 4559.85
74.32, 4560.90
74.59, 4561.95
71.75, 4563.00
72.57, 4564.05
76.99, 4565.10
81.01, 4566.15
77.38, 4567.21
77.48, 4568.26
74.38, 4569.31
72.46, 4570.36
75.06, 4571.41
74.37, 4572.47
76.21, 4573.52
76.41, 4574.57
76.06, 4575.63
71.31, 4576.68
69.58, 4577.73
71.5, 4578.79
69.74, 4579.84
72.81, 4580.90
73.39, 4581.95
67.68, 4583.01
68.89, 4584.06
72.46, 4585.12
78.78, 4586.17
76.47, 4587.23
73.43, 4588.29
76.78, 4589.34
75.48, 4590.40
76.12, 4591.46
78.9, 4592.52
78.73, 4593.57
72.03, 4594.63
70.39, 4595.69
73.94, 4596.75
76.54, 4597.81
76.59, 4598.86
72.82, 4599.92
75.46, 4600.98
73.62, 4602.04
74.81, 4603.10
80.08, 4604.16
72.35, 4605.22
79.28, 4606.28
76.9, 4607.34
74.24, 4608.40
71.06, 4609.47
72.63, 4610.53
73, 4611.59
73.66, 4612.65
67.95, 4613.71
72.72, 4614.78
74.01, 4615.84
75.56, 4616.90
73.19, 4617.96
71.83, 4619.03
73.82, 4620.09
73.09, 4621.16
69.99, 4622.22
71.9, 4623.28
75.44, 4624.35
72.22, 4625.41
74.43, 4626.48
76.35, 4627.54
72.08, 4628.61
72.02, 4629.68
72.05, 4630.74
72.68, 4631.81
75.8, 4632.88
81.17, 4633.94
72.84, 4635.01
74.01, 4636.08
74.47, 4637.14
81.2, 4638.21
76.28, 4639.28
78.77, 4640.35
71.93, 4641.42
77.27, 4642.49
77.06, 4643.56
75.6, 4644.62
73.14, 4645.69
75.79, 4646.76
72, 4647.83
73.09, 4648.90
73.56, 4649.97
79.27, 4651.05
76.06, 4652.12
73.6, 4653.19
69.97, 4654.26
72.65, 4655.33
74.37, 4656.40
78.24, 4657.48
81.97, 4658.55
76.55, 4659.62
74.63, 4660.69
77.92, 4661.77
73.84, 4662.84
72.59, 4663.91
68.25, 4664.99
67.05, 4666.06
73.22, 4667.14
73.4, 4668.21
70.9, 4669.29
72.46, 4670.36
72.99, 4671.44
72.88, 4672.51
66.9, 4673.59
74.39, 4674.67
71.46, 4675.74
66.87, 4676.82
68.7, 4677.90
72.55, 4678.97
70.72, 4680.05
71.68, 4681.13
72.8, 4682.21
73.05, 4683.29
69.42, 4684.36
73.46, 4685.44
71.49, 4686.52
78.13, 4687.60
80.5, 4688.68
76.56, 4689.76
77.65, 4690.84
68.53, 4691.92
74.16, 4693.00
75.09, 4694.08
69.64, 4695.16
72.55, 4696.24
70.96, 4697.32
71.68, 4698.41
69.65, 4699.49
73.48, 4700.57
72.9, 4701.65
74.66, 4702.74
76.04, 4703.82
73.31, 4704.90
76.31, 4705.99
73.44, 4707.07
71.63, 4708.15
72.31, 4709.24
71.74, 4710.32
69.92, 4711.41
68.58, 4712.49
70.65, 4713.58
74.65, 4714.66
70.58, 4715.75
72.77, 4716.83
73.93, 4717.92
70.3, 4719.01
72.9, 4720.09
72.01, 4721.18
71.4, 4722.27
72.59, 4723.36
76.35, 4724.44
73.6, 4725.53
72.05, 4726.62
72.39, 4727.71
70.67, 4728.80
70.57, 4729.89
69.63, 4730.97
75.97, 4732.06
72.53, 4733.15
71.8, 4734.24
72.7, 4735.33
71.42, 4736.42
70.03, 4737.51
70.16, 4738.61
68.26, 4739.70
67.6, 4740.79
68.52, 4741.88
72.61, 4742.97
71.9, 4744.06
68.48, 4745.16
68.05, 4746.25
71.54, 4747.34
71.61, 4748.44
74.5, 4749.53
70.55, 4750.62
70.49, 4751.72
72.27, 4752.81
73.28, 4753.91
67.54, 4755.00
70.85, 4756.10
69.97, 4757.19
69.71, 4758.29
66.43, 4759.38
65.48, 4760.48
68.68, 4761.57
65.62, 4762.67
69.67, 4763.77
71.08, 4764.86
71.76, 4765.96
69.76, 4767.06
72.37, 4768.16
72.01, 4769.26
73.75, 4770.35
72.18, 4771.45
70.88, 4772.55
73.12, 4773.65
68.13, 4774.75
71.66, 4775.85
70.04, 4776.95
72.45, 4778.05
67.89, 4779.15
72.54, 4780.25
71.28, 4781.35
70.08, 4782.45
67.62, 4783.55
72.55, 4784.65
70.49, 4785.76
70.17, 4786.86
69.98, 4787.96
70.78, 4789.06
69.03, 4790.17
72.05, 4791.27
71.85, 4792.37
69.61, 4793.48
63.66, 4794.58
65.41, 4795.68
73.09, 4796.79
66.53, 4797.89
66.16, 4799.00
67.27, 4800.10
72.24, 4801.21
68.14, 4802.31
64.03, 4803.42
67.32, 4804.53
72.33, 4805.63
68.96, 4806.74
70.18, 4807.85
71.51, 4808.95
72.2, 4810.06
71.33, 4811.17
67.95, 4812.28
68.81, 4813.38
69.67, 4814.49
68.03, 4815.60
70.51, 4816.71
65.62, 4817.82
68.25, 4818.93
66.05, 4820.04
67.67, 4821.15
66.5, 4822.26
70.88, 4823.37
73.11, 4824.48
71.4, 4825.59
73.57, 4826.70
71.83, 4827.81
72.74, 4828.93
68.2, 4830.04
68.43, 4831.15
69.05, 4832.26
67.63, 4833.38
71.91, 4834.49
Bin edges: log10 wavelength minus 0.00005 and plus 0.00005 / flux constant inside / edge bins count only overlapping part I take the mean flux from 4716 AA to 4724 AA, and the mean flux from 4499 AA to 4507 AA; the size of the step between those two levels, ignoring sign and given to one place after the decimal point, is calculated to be 4.7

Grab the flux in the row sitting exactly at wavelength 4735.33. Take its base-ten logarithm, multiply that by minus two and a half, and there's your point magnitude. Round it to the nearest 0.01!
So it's -4.65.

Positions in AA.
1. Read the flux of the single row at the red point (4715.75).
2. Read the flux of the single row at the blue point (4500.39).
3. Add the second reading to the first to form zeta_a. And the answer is 148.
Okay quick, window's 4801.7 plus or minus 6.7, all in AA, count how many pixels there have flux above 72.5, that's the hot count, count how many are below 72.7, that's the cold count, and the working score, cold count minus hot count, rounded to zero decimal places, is 10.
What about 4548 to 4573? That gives -19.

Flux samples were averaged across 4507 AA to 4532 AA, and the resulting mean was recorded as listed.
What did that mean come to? 77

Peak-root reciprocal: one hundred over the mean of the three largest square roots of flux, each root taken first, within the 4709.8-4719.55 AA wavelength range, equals 11.6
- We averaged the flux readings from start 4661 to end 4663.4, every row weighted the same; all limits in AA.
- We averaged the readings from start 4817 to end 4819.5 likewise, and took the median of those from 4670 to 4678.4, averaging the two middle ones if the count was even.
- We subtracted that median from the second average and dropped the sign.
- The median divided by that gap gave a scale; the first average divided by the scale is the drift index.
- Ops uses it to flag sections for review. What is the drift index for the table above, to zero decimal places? 5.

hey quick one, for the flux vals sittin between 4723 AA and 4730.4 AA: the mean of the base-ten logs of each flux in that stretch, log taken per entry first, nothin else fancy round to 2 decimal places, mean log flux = 1.86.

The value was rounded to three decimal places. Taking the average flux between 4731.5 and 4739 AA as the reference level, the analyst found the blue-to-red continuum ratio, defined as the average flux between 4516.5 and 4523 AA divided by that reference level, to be 1.082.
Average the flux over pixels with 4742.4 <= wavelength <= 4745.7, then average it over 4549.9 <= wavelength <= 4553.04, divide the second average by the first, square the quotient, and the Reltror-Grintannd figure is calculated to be 1.19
